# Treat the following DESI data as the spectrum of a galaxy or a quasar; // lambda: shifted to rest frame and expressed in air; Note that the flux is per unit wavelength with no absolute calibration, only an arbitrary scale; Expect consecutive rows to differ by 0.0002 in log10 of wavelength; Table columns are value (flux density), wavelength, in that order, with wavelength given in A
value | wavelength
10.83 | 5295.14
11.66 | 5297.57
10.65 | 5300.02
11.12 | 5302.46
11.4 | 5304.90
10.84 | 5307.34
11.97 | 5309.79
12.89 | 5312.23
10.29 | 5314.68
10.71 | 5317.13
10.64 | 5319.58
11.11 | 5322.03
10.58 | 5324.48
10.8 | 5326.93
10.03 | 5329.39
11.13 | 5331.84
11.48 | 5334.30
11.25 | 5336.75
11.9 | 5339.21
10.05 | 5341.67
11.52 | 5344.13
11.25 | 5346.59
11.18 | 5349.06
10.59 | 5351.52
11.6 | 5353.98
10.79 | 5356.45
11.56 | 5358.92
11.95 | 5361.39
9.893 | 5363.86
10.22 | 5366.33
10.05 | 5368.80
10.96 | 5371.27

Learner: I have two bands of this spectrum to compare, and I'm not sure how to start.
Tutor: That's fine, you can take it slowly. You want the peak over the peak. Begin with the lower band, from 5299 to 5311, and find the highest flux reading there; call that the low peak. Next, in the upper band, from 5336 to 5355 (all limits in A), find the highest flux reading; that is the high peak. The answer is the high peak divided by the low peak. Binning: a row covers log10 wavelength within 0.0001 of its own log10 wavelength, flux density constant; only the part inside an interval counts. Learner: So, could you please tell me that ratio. 0.99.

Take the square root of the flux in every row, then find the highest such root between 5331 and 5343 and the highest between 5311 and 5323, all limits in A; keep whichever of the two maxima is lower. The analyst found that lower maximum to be 3.45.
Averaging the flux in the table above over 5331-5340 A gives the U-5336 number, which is 11.4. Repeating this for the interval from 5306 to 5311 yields 11.4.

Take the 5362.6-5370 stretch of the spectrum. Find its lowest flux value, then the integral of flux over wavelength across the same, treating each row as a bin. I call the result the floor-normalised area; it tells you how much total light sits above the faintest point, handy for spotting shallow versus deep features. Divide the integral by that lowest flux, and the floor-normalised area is 7.5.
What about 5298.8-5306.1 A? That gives 7.6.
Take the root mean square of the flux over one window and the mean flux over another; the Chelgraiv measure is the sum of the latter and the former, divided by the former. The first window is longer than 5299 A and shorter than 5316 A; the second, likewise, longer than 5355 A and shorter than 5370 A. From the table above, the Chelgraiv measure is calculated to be 1.95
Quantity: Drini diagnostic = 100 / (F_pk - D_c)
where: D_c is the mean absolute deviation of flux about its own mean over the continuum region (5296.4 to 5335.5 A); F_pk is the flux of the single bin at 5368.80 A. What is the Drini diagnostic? 10.5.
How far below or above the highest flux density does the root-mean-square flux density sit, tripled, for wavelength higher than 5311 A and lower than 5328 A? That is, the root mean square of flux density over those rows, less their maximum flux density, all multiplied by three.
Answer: -5.6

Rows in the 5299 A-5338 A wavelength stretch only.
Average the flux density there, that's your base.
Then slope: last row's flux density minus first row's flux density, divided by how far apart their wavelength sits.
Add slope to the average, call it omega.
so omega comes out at 11.1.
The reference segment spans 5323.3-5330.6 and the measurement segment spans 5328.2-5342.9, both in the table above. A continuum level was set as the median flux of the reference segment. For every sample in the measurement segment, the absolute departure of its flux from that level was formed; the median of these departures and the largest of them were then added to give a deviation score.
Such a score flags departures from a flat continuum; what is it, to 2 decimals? 1.93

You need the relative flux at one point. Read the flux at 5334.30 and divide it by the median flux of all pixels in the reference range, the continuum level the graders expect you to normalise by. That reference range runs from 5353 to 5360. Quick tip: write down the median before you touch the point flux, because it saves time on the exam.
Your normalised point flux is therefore 0.99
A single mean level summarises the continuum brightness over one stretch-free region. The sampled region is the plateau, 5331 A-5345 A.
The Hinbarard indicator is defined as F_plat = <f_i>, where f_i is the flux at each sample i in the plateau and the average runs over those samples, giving 11.2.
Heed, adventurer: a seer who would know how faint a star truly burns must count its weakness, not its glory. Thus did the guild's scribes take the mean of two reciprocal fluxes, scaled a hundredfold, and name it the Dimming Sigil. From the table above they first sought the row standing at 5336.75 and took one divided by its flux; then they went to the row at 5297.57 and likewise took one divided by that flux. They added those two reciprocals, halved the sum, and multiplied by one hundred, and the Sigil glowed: 8.73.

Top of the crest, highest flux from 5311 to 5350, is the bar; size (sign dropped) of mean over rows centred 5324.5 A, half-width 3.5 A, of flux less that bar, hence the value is 2.1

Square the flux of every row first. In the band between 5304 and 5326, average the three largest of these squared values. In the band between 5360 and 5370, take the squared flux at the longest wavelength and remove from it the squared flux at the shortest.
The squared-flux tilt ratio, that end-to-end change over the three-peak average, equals -0.29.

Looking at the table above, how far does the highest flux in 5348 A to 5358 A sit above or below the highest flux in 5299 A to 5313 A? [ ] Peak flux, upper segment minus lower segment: -1.3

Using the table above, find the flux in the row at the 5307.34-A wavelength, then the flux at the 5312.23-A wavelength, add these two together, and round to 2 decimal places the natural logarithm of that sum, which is 3.17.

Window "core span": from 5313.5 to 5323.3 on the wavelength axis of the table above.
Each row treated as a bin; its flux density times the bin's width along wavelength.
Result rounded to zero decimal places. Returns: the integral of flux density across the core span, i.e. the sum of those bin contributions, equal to 105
